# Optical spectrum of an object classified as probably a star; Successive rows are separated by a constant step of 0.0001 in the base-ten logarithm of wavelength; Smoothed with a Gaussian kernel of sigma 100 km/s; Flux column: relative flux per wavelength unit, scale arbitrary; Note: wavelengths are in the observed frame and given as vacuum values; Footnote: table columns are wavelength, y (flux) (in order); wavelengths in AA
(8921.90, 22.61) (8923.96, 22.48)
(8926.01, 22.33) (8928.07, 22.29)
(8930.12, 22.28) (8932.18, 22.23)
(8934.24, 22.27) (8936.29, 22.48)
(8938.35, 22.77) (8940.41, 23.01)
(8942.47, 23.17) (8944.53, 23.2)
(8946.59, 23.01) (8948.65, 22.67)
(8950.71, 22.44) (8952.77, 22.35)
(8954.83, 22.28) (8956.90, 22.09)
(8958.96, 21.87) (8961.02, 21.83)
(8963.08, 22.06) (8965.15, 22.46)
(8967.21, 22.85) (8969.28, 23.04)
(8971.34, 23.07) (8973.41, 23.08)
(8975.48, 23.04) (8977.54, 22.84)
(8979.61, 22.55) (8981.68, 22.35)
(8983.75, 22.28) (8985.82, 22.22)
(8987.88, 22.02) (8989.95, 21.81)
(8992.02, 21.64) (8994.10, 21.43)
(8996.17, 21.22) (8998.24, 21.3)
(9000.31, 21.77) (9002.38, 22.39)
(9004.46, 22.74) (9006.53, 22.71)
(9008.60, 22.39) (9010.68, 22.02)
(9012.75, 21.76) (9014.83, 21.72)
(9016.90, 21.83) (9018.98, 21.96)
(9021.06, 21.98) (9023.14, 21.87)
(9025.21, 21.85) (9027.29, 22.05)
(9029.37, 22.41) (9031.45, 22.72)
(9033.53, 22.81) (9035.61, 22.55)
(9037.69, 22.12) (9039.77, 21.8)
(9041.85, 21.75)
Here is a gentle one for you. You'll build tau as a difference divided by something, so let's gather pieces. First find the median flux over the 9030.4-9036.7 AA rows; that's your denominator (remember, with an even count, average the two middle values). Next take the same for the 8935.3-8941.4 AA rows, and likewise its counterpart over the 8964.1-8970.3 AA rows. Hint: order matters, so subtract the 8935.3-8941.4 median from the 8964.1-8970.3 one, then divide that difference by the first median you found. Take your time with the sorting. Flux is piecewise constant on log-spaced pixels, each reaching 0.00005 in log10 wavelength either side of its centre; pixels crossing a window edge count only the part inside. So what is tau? 0.00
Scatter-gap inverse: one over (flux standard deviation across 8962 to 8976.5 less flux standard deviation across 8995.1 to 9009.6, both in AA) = -4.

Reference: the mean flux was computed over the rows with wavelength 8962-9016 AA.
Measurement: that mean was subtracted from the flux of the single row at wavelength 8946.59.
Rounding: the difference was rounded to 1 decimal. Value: 0.8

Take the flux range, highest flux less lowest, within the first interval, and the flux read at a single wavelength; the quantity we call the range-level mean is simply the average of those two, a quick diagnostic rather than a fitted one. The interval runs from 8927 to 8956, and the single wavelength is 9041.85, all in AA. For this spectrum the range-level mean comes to 11.36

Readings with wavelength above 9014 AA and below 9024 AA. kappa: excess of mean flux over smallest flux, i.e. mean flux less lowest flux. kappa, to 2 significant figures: 0.15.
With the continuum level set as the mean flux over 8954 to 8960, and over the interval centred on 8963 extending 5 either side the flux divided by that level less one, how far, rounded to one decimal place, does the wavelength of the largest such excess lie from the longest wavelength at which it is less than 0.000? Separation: 4.1 AA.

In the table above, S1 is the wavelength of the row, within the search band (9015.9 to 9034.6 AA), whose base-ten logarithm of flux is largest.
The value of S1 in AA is 9033.53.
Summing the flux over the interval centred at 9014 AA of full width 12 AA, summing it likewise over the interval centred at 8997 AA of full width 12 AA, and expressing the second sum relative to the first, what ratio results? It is 0.99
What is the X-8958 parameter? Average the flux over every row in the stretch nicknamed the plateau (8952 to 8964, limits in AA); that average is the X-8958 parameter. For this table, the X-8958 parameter 22.1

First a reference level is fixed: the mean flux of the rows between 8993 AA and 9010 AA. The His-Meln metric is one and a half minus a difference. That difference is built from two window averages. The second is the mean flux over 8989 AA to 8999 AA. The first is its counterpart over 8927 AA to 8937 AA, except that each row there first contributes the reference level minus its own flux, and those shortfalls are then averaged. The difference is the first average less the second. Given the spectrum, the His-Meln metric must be 23.3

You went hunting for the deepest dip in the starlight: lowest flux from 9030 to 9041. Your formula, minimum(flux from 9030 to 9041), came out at 21.8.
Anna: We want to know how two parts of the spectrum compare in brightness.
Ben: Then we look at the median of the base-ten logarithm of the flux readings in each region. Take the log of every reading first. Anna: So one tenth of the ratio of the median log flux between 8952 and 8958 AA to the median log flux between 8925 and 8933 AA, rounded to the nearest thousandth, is 0.100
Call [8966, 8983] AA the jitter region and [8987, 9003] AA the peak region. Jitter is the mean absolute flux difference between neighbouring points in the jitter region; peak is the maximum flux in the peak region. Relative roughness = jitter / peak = 0.0061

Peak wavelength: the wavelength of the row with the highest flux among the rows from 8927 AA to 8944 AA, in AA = 8942.47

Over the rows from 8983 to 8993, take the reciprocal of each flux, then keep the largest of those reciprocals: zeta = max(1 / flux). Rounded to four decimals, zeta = 0.0462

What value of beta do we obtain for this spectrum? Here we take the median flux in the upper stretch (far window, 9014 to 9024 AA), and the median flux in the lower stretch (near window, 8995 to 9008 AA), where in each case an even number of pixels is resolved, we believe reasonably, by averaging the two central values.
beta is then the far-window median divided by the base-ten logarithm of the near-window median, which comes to 16.3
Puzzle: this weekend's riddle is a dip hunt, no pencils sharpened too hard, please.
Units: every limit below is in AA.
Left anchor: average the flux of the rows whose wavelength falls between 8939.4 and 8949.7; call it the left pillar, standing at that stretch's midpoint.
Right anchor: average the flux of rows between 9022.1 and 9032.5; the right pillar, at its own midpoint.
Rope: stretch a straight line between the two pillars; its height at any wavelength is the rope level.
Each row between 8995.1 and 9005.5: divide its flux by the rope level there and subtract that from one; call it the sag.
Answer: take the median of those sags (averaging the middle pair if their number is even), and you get 0.03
